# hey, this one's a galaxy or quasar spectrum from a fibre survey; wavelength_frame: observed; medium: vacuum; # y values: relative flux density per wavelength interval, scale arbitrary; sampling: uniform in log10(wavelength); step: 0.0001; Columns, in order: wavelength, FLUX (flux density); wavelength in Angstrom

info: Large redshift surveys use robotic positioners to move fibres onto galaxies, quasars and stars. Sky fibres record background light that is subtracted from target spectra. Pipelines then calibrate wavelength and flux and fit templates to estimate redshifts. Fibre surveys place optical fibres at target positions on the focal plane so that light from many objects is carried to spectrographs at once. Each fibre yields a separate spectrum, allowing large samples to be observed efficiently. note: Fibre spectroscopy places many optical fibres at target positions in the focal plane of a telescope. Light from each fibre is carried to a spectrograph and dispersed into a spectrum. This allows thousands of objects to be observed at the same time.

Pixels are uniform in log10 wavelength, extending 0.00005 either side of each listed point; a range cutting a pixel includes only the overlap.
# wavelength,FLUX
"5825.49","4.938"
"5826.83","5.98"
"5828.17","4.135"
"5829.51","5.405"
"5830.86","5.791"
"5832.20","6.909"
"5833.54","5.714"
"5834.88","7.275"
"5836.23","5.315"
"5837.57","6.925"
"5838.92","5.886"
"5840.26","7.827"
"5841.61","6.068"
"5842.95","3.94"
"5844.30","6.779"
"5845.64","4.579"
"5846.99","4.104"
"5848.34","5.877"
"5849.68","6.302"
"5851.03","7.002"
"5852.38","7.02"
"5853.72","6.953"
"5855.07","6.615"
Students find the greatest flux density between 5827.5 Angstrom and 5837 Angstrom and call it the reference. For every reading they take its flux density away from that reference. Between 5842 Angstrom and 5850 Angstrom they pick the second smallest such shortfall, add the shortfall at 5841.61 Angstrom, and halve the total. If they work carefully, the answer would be 1.09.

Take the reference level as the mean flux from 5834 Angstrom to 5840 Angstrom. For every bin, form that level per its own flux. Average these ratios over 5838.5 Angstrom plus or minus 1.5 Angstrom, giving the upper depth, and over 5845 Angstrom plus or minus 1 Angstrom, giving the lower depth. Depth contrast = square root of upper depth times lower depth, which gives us 1.08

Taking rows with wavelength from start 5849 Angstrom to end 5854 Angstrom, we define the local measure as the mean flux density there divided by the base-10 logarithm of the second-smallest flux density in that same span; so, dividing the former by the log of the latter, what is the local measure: 8.10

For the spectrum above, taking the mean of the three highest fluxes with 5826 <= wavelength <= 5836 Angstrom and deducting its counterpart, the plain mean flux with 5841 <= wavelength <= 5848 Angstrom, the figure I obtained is 1.6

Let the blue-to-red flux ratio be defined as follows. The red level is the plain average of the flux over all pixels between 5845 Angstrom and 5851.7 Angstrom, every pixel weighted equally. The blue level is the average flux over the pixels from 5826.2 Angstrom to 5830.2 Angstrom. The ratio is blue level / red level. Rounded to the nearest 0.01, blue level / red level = 0.93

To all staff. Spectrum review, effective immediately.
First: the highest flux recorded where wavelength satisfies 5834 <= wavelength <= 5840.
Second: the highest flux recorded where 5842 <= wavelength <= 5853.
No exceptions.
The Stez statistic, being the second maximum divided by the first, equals 1.0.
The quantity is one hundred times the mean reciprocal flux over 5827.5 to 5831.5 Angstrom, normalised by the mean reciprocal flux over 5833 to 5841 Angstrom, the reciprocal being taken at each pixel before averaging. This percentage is 127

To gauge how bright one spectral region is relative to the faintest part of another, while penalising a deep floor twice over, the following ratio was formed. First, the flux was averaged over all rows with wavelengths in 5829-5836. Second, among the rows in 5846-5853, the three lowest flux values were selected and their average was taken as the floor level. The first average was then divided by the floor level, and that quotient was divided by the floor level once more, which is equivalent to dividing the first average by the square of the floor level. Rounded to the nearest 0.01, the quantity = 0.21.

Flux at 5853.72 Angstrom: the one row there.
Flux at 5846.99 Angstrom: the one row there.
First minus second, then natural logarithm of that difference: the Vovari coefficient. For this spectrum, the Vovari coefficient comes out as 1.0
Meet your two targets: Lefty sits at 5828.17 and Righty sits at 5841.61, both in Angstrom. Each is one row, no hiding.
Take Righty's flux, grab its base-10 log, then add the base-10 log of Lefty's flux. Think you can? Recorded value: 1.40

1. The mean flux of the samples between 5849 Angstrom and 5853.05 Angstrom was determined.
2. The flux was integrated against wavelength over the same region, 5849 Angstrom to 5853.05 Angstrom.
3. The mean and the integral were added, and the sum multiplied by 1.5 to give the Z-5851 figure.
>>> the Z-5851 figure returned 51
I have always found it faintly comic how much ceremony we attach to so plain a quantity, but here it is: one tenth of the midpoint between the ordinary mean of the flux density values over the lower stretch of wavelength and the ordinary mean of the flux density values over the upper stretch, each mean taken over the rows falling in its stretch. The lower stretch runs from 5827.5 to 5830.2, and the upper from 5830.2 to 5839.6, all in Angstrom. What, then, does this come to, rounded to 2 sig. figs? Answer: 0.55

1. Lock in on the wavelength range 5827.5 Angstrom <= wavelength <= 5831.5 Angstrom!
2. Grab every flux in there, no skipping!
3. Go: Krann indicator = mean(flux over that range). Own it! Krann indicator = 5.1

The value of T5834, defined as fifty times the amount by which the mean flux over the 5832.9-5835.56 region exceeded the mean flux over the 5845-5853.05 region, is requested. 34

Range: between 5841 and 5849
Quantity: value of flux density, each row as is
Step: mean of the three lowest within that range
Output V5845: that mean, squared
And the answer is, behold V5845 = 17.7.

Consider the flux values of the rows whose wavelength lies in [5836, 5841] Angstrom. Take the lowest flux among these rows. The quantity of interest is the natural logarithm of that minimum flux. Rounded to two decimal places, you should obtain 1.67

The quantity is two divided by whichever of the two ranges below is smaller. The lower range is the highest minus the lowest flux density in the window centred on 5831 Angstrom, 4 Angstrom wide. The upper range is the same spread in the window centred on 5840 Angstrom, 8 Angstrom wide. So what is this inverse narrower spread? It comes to 1.3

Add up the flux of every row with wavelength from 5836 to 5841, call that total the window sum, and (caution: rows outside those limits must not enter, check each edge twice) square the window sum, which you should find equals 674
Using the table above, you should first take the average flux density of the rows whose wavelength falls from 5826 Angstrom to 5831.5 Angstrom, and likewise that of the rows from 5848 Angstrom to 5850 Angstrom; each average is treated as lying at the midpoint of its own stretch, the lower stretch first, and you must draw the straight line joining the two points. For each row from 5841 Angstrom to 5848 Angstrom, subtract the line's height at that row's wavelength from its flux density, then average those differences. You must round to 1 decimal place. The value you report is -0.8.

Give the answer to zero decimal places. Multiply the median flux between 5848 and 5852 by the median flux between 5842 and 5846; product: 29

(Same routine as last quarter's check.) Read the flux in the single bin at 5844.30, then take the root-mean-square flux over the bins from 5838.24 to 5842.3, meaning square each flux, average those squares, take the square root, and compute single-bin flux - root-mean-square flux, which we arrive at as 0.1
